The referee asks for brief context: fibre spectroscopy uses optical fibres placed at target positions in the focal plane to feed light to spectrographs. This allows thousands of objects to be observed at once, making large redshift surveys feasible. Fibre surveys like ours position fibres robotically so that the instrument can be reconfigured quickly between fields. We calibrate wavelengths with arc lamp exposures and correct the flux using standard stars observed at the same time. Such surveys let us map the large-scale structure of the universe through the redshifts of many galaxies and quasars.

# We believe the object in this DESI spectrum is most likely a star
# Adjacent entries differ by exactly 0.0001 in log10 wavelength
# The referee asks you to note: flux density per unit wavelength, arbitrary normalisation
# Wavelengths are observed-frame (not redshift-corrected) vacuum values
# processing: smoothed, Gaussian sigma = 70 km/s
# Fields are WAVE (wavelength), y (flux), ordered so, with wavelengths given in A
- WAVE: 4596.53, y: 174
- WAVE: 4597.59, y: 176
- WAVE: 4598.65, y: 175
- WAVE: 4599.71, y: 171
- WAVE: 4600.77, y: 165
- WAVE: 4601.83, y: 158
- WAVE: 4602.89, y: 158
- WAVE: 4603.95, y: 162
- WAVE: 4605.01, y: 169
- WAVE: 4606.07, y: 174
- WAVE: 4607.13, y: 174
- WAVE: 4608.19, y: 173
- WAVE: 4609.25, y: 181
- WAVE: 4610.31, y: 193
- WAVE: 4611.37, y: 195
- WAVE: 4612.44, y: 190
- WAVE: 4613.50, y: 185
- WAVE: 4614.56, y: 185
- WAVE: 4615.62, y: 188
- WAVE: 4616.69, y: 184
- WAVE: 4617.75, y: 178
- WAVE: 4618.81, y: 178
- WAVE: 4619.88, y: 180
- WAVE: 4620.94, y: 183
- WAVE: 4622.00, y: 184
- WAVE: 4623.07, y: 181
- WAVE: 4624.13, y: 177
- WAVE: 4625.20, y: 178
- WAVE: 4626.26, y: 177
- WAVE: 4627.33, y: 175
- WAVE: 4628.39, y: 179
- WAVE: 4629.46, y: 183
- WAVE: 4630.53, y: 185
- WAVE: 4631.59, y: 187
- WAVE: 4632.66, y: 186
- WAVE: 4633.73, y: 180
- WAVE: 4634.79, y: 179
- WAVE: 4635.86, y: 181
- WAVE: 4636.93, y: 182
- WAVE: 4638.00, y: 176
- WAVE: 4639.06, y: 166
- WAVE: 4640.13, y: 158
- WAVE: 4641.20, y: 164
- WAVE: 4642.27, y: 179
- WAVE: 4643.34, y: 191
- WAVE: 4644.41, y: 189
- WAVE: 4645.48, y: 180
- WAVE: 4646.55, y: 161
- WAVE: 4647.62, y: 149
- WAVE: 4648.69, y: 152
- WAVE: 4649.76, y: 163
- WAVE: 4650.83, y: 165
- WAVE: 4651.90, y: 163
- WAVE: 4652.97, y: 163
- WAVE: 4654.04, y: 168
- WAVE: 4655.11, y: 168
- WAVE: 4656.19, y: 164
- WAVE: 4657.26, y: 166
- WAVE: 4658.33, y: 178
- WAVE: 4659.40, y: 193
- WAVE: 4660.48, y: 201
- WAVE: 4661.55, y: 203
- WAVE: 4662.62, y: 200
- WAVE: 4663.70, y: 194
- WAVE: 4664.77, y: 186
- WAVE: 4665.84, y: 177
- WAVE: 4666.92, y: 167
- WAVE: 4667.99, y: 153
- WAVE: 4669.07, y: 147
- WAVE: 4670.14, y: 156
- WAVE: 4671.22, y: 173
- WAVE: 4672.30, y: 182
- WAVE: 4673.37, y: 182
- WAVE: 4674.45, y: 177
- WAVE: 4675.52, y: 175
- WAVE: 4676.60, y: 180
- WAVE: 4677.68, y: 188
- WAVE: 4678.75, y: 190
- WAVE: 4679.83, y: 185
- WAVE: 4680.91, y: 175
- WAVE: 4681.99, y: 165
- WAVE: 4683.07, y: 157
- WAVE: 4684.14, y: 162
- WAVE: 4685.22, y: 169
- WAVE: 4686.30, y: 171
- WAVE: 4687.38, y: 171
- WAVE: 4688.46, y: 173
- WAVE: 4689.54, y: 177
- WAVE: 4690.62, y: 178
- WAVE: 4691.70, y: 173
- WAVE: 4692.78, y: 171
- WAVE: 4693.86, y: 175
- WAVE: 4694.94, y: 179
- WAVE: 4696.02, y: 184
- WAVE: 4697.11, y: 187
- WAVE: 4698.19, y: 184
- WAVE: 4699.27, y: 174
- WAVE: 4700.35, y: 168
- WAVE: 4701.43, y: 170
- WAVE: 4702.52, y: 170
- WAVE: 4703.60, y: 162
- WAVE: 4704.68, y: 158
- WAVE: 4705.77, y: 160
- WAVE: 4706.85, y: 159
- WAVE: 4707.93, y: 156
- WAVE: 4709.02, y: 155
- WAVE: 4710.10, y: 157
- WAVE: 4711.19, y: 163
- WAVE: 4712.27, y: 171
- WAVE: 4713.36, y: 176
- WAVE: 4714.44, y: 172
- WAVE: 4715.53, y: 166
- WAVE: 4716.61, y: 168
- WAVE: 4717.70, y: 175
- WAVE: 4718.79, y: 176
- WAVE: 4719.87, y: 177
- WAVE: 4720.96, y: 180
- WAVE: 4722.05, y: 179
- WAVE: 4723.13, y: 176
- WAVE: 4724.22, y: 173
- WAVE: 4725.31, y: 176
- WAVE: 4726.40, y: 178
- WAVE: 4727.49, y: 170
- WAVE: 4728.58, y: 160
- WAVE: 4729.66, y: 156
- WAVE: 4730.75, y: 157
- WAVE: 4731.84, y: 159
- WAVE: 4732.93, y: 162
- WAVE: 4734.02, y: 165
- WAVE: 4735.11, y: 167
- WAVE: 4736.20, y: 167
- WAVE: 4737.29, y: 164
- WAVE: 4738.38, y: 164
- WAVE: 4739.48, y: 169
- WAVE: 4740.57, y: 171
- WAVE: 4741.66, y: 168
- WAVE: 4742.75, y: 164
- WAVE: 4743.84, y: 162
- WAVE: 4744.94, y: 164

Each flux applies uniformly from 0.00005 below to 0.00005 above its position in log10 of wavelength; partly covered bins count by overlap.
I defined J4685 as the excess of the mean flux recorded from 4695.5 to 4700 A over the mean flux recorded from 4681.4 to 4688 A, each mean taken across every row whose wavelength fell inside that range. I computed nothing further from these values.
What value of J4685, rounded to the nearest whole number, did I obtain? 16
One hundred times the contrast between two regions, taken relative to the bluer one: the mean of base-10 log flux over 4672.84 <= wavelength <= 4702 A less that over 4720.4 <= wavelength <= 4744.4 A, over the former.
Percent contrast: 0.9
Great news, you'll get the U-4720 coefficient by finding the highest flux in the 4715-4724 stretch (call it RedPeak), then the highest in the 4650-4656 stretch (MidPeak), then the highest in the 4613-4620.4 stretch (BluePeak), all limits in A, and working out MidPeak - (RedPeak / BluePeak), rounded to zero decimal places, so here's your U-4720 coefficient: 167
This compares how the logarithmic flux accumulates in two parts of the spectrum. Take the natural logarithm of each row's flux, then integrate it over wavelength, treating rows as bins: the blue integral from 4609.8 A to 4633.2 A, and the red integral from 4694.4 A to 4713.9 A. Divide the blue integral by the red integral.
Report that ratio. 1.2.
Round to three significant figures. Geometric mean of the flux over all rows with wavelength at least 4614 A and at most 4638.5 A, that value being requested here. 181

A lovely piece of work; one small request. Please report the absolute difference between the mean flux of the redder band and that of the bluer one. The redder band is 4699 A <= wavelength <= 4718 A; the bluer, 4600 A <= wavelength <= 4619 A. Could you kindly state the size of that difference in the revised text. 12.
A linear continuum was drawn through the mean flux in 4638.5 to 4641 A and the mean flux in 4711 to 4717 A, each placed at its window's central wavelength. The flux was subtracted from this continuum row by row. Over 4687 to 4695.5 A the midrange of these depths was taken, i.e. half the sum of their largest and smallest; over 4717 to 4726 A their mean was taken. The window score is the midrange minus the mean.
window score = -1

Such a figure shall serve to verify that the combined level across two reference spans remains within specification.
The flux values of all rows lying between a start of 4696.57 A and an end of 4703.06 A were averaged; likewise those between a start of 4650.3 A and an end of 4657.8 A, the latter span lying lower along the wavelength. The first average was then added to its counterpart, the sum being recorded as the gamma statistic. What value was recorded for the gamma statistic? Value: 341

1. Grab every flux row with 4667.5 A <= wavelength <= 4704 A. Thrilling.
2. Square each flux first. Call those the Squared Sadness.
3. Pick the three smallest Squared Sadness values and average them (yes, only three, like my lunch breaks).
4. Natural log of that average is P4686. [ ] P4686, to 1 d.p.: 10.0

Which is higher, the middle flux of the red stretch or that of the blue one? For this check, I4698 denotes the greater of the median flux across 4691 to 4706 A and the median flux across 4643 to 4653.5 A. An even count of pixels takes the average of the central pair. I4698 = 172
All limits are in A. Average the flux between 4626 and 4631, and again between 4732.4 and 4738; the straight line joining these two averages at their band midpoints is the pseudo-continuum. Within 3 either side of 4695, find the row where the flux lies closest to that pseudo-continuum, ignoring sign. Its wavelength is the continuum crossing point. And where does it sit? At 4692.78 A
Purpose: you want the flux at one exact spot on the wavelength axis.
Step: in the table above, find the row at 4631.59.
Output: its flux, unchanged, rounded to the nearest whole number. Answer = 187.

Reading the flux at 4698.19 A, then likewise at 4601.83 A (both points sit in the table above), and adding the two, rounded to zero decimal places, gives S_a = 342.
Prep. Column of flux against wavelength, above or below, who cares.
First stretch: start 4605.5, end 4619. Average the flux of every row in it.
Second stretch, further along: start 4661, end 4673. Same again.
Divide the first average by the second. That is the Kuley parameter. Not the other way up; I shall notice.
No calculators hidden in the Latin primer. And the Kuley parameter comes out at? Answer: 1.038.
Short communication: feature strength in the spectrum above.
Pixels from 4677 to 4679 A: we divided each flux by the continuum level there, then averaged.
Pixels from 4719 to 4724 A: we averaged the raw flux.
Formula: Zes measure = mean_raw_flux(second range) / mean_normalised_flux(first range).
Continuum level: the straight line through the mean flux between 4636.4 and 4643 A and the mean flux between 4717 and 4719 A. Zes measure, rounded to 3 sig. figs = 163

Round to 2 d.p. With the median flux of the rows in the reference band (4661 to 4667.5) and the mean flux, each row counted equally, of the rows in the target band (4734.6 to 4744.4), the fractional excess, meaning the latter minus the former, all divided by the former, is -0.13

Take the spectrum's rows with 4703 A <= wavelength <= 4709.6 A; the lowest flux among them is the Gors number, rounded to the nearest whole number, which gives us 155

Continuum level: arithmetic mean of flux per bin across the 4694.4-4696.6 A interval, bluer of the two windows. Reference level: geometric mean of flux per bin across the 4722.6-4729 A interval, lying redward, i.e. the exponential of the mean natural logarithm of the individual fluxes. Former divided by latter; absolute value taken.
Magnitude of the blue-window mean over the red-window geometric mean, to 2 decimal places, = 1.05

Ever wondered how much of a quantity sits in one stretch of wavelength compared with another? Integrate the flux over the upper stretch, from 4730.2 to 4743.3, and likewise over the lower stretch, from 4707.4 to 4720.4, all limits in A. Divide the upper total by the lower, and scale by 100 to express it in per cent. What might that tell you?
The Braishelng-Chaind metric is 99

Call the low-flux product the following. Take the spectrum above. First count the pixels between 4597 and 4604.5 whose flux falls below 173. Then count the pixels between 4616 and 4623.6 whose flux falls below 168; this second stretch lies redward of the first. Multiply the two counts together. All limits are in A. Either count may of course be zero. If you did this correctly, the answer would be 0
